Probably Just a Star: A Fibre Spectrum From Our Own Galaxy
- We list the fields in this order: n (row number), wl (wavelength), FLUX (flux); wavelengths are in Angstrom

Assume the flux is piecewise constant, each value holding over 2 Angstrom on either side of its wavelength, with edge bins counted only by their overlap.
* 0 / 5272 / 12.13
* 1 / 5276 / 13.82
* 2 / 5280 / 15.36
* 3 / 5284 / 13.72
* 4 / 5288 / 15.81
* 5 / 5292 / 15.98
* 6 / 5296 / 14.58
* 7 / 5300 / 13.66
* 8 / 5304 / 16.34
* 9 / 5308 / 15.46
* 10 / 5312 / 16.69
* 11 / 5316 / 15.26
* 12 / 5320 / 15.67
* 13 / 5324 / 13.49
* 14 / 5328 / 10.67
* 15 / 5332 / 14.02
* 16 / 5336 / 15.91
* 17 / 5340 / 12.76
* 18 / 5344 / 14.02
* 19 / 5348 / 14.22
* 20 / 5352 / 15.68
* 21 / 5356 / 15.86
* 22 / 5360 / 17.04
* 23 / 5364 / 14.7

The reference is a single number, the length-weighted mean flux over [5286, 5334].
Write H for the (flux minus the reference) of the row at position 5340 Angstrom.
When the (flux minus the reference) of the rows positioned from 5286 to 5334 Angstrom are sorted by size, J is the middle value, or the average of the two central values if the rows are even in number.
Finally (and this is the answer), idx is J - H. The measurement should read 2.6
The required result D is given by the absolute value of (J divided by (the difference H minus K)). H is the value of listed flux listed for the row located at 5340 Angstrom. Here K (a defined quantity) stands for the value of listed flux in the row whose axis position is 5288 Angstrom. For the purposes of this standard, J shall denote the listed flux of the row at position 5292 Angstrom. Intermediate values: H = 12.76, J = 15.98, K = 15.81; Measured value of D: 5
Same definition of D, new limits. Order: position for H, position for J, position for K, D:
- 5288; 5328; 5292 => 63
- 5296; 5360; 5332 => 30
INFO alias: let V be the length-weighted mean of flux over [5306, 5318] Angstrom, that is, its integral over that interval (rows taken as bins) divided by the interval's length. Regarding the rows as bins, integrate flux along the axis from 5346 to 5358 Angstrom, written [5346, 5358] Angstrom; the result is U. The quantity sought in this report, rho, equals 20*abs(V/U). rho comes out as 1.73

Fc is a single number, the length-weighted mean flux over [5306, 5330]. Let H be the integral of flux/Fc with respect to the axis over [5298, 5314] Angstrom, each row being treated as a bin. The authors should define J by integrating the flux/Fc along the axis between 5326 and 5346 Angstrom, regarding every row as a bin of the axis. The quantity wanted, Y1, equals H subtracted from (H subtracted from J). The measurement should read -16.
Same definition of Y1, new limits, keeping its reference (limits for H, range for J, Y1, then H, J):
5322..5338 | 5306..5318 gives -17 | 15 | 13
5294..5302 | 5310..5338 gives 12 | 8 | 28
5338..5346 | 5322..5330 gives -8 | 7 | 7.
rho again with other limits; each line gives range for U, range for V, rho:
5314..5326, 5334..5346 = 1.60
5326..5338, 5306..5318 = 1.95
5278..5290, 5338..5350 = 1.52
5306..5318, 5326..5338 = 1.43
